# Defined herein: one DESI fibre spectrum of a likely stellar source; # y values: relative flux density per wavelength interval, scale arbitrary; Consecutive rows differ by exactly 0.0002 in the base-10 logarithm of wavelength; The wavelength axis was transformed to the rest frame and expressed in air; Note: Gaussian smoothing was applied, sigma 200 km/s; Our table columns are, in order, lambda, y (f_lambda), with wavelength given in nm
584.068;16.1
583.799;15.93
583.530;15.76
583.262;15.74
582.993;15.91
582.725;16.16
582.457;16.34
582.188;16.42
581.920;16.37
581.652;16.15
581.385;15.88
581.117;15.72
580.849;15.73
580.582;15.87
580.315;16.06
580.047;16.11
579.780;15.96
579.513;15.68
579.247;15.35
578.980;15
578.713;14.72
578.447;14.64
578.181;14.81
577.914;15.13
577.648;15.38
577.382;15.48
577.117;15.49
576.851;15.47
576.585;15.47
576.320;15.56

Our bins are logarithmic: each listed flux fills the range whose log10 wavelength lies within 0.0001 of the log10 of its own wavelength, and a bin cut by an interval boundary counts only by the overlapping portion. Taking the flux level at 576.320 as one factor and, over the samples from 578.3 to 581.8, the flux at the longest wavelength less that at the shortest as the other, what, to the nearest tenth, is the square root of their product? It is 4.8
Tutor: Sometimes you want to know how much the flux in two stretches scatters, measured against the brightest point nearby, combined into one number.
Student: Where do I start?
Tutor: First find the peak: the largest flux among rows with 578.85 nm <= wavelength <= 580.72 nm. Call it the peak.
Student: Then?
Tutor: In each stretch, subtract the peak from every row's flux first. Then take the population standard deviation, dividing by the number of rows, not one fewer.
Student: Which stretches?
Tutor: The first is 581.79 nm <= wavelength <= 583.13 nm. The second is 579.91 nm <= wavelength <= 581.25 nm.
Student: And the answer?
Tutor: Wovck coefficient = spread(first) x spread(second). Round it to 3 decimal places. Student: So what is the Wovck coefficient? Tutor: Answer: 0.030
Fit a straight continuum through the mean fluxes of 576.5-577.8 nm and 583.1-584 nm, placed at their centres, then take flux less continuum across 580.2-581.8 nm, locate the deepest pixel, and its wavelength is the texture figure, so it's 581.117 nm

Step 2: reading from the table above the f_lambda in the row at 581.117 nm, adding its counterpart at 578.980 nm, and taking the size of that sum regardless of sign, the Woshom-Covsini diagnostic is 30.7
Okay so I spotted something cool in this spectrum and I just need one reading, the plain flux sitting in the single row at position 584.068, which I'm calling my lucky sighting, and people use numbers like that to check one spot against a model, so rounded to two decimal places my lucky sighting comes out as 16.10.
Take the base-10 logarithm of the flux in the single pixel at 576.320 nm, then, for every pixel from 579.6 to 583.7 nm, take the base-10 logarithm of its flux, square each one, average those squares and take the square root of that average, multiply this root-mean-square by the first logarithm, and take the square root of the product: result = 1.20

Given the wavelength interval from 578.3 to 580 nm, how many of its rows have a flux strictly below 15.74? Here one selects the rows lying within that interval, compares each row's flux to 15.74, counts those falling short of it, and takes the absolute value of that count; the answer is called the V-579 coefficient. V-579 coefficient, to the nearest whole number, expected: 5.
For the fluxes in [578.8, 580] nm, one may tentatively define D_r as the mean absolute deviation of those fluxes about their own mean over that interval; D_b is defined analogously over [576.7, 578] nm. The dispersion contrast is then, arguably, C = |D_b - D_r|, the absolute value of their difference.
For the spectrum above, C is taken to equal 0.21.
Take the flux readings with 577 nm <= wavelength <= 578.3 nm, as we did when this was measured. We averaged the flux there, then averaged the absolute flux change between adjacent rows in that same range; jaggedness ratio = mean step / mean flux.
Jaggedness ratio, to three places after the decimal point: 0.011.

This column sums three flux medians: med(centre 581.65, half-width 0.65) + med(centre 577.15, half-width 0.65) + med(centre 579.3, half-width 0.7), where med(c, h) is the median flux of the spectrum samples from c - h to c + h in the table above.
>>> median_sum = 47.0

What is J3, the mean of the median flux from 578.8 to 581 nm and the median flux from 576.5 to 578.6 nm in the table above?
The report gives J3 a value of 15.6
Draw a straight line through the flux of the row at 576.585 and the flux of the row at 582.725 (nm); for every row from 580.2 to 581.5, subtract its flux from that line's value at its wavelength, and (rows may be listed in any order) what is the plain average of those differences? 0.10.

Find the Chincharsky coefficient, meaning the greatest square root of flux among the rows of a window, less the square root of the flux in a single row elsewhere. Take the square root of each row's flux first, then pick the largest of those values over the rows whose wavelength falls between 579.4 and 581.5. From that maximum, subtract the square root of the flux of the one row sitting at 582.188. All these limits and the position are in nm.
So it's -0.038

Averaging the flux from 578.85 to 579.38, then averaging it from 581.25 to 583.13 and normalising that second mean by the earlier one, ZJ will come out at 1.07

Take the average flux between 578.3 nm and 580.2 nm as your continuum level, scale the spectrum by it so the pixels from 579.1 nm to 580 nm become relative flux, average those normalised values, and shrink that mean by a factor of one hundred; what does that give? 0.0102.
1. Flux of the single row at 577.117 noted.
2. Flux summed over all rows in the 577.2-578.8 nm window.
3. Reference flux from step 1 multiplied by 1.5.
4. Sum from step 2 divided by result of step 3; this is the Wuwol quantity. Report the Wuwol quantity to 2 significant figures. 3.9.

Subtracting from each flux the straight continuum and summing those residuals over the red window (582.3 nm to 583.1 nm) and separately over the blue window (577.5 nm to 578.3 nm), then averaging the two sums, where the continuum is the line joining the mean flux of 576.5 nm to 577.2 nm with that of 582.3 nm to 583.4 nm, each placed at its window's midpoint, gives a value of -0.5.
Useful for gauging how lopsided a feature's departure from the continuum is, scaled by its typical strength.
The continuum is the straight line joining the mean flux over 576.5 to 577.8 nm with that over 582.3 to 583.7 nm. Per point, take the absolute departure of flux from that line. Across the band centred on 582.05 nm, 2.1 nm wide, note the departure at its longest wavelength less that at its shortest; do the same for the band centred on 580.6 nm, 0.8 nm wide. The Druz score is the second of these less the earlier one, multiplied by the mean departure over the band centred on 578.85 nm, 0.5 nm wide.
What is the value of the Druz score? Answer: -0.18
